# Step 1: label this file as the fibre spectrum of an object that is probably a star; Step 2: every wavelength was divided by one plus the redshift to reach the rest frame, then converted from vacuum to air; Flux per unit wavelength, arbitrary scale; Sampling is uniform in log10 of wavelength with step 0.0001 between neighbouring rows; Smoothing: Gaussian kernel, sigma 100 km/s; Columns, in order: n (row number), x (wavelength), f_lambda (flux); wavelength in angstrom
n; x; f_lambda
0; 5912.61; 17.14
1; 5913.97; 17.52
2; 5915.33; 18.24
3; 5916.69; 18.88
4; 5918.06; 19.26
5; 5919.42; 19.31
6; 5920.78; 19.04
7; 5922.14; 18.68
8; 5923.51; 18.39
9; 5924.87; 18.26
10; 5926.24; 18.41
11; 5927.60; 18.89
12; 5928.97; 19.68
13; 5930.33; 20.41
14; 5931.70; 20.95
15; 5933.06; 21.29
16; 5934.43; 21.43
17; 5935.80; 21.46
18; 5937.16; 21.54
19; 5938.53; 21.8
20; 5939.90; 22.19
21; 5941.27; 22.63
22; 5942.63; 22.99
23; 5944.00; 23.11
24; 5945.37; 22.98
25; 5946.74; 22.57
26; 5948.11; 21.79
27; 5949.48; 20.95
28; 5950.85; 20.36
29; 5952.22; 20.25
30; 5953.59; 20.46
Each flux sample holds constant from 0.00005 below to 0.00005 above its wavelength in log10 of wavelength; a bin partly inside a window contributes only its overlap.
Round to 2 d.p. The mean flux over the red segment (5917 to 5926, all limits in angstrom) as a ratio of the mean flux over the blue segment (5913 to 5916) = 1.05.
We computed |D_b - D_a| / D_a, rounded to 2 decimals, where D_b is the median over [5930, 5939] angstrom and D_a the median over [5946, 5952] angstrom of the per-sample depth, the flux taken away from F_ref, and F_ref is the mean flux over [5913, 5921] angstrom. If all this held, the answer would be -0.02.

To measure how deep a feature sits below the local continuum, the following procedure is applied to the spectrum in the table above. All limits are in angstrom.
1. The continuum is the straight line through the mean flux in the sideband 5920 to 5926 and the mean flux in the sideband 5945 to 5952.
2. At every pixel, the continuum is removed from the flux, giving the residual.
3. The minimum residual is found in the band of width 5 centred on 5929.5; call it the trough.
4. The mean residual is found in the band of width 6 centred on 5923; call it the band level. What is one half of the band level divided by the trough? 0.00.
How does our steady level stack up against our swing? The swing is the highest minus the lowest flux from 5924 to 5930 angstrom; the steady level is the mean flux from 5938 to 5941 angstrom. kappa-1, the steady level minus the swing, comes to 20.6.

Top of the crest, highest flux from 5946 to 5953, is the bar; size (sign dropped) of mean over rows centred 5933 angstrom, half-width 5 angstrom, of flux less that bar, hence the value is 1.6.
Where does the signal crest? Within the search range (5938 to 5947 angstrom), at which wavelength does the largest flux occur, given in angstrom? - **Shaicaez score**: 5944.00 angstrom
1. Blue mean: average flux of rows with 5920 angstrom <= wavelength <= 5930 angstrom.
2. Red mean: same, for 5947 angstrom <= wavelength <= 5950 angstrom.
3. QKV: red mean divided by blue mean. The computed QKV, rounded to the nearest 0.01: 1.14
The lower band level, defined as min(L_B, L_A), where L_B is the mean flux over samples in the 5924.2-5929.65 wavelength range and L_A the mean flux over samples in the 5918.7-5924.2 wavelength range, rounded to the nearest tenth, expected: 18.8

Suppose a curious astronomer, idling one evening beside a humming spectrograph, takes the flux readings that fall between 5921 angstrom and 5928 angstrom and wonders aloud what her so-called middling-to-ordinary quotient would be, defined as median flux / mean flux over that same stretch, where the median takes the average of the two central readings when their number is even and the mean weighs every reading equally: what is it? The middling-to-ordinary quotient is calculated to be 0.99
